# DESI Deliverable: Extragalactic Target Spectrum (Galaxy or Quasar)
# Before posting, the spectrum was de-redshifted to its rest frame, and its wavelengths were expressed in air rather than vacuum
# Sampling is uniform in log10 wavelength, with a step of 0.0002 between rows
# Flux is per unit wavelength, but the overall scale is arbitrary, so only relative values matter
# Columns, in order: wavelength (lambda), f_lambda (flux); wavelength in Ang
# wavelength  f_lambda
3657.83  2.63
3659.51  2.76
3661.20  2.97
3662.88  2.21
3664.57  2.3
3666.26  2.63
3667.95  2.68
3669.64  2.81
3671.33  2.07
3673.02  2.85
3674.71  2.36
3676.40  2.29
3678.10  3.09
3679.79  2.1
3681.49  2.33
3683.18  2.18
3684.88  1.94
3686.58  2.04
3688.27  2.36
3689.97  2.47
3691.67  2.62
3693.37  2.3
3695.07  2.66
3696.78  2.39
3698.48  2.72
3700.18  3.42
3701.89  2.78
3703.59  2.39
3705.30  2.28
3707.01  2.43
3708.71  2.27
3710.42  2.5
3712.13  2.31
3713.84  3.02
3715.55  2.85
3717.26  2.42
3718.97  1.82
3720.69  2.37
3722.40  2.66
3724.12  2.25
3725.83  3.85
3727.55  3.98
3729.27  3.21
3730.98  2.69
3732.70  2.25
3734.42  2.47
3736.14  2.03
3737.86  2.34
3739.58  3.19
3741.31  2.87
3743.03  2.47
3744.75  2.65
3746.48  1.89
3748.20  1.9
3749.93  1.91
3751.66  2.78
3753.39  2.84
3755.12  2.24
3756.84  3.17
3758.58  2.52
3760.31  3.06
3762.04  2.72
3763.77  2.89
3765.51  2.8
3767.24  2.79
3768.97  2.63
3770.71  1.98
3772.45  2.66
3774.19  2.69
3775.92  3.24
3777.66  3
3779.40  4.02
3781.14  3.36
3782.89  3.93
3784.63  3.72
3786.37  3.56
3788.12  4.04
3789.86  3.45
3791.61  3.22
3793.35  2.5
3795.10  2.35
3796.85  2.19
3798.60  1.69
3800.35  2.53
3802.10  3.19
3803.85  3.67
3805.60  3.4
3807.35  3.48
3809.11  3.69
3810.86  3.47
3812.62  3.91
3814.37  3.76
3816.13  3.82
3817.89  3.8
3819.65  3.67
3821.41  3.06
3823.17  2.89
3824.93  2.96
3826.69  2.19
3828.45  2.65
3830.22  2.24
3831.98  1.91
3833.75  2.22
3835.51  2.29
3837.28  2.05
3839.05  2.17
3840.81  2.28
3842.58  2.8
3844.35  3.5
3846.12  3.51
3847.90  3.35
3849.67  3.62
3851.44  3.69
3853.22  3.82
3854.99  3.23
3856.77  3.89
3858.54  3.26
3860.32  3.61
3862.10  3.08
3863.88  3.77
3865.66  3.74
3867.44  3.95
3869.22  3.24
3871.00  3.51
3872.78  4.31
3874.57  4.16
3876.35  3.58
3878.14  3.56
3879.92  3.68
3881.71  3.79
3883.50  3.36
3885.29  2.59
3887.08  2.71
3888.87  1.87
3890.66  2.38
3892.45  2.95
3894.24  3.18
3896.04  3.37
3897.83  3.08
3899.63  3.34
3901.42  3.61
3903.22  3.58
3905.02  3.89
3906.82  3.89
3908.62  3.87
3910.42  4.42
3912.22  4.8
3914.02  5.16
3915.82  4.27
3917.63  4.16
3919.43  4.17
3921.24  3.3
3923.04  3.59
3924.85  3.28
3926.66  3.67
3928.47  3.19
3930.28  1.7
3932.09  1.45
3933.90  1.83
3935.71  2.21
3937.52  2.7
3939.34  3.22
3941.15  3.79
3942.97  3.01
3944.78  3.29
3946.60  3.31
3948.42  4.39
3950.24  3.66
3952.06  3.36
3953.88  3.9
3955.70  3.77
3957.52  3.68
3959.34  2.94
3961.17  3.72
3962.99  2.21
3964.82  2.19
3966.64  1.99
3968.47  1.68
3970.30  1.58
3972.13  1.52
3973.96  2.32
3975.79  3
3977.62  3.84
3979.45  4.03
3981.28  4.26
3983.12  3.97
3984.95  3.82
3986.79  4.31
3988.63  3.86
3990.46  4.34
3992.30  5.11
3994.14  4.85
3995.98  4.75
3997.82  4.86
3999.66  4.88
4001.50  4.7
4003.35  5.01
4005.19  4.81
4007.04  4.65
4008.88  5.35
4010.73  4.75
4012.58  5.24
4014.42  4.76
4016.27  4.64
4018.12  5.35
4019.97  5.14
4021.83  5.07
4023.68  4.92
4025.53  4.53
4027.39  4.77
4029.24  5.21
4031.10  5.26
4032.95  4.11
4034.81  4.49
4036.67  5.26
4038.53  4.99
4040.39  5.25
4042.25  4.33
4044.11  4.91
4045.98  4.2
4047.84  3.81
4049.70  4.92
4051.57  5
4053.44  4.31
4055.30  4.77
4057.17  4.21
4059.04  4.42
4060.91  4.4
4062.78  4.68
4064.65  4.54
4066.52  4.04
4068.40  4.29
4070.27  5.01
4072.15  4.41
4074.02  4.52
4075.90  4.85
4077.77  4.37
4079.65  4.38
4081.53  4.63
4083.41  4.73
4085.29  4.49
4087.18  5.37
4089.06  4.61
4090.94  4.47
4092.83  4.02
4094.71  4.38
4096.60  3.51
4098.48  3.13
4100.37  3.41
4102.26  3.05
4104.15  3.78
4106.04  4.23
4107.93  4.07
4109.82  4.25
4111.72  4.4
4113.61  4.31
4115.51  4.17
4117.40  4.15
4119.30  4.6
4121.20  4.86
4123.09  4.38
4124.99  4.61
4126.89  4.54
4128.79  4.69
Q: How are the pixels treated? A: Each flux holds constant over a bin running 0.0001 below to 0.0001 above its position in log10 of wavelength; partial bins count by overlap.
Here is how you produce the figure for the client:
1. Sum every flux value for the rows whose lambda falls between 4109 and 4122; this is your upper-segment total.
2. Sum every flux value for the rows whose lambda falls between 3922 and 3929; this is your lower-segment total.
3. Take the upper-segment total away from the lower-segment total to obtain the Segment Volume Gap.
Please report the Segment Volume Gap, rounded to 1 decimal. -17.0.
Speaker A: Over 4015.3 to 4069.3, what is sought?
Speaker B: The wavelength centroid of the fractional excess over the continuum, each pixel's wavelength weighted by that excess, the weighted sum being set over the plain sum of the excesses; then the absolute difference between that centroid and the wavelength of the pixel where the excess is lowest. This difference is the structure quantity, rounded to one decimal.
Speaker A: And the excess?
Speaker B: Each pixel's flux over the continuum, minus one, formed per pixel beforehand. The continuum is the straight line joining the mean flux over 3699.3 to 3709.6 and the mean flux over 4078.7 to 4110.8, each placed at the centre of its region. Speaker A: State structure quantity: 11.6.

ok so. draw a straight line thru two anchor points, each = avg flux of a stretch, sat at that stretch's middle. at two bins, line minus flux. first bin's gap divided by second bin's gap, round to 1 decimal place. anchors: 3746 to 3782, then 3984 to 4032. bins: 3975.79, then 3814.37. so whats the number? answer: -2.5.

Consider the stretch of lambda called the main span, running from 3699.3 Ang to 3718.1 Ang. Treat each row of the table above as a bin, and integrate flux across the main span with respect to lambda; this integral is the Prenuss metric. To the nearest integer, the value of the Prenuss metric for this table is 49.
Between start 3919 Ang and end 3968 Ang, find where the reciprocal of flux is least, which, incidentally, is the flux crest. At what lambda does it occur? 3948.42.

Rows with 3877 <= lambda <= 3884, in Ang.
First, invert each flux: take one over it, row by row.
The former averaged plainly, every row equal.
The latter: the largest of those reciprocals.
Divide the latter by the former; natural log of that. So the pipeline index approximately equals 0.07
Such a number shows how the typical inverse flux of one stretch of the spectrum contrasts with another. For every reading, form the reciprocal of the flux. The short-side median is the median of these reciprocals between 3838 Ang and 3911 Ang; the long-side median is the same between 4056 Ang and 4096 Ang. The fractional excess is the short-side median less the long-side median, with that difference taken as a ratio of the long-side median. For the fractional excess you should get 0.27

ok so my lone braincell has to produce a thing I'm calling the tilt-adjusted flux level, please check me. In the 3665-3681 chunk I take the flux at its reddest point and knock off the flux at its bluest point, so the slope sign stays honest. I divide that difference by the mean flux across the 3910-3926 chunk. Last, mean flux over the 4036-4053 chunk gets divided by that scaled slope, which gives -37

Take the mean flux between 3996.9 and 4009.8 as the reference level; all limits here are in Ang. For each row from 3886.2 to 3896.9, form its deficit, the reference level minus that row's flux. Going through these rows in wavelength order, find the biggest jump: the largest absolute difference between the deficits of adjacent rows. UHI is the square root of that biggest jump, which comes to 0.9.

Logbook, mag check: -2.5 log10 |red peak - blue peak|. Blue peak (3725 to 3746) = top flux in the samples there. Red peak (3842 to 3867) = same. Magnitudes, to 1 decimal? 2.6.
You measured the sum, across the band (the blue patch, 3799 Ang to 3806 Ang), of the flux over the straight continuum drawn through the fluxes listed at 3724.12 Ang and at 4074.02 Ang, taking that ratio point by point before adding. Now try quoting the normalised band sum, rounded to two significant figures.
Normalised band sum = 4.6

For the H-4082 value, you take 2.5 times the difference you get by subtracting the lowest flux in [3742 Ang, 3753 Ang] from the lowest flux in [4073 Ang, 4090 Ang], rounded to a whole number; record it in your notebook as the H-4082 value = 6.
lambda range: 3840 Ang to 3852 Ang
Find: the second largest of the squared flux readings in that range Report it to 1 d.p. 13.1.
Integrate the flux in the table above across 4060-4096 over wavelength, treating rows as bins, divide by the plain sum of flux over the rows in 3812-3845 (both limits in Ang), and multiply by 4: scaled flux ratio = 12.0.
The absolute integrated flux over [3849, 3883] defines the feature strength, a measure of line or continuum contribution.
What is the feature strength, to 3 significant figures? 124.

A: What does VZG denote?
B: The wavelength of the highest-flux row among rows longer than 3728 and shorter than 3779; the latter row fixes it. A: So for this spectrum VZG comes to 3775.92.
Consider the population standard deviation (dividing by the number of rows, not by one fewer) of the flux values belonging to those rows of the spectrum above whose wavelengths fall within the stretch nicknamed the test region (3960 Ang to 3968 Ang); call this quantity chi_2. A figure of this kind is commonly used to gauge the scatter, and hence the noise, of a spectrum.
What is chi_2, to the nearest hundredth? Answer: 0.69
